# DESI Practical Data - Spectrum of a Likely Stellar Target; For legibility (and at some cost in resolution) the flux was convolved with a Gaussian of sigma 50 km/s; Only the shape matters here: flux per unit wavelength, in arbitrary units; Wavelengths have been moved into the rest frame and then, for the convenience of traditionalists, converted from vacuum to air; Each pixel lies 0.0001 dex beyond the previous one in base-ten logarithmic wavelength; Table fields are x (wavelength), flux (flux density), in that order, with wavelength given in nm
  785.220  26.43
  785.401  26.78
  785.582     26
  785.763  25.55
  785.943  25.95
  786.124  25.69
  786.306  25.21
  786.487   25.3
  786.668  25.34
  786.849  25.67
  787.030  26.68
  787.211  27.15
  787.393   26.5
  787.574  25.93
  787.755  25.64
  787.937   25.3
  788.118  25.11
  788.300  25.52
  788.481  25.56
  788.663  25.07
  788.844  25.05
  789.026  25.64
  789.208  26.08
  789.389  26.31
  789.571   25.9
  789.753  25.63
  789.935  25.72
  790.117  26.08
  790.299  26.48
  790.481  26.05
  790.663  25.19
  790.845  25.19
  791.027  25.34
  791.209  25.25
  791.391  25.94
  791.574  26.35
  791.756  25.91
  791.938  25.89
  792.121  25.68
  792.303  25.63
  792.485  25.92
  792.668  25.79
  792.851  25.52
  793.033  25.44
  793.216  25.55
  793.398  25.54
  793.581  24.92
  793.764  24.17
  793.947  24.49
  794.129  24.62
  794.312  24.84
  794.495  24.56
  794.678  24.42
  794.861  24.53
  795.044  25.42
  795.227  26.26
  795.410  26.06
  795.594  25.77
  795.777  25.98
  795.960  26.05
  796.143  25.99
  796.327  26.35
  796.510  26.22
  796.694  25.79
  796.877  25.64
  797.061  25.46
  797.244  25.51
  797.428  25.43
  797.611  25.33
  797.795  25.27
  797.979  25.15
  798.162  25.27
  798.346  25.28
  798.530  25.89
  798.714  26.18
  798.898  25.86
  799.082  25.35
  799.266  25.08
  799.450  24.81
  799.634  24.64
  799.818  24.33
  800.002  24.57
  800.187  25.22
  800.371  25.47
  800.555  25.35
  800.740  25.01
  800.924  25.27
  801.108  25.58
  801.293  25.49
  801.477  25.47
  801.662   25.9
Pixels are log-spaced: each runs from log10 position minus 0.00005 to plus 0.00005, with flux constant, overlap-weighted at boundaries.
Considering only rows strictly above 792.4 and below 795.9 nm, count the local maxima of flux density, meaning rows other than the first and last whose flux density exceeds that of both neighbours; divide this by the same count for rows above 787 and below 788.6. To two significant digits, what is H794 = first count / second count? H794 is 3.0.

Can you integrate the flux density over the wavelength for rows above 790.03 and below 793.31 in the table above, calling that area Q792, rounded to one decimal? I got 84.4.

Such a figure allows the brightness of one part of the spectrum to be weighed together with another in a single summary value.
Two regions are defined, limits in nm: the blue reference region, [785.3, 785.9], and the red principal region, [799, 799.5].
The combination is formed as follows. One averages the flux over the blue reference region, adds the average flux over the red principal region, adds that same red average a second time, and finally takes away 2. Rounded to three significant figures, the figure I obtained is 74.3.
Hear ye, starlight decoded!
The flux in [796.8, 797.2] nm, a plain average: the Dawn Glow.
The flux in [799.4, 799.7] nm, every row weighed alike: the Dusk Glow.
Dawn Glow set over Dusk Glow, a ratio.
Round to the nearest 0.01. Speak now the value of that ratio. 1.03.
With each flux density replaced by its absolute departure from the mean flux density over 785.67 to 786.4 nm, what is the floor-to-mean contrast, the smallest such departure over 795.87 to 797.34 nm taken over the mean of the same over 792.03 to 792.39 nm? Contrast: 0.73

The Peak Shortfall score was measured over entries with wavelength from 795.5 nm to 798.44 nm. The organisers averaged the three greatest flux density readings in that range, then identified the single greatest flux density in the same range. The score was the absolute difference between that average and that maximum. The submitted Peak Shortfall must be 0.14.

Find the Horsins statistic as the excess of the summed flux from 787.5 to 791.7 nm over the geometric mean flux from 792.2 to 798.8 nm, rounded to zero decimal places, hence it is 565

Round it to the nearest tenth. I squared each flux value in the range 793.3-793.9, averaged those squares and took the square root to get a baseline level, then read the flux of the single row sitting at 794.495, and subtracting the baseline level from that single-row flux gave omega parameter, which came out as -0.3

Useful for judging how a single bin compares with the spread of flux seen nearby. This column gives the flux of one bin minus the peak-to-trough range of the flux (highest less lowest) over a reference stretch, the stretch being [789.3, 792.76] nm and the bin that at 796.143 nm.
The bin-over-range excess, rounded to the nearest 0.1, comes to 24.7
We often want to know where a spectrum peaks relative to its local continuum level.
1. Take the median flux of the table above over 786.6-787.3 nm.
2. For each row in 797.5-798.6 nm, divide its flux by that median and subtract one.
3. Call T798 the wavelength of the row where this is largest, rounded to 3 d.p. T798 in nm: 798.530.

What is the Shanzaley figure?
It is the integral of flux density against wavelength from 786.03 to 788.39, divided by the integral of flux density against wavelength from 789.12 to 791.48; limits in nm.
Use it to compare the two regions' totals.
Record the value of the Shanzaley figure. 1.00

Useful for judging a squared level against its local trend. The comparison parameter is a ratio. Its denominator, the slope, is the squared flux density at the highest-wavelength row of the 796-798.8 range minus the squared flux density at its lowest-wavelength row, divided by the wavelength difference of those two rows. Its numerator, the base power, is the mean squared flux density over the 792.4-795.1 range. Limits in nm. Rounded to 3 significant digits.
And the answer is 163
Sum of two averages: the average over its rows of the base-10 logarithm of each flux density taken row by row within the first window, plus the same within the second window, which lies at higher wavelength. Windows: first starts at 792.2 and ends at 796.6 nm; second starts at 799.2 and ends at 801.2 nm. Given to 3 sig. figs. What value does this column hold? 2.80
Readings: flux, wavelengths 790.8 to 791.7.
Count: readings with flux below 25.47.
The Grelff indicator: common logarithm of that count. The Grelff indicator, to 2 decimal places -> 0.48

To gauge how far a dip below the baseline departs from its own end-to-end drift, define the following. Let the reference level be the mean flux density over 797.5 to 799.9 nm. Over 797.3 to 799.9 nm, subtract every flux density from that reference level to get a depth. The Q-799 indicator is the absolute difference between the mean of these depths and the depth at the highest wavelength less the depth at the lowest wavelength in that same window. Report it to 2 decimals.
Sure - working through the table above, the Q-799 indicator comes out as 1.11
